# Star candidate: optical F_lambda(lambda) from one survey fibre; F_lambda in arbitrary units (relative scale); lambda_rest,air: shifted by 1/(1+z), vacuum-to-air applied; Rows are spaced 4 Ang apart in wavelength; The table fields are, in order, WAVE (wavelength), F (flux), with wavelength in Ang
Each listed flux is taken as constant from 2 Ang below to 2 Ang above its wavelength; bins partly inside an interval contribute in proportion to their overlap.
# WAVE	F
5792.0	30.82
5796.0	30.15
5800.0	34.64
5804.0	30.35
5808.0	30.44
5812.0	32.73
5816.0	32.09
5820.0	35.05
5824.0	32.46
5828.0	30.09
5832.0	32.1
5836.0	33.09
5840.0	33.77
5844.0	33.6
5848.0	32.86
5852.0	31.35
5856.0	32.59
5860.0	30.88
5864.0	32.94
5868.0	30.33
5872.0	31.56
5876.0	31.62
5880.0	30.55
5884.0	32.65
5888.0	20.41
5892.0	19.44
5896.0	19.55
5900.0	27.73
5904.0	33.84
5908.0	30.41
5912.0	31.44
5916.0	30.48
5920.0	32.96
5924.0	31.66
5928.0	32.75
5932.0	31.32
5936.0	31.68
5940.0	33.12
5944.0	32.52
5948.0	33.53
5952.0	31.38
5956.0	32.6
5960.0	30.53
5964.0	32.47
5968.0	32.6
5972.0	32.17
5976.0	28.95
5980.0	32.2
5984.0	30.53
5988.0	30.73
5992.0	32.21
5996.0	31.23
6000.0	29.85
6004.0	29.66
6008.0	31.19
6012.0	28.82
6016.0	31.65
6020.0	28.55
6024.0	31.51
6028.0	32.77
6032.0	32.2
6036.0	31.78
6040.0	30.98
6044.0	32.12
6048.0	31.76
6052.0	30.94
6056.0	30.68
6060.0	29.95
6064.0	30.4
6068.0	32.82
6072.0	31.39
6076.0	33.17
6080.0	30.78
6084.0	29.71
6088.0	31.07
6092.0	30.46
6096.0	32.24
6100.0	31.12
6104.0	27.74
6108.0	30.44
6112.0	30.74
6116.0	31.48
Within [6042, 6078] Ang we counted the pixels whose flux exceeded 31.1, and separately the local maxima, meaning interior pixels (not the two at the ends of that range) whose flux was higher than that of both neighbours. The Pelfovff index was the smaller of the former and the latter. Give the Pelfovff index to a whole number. 1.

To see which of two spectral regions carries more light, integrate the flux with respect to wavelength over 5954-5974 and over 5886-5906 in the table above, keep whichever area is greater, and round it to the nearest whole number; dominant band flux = 641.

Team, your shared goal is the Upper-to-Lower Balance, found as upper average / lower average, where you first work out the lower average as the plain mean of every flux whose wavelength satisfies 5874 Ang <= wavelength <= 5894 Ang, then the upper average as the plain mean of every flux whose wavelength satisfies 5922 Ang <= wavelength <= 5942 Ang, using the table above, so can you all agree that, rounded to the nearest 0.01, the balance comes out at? 1.19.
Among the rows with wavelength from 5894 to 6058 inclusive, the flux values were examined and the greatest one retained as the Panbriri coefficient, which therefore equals 33.84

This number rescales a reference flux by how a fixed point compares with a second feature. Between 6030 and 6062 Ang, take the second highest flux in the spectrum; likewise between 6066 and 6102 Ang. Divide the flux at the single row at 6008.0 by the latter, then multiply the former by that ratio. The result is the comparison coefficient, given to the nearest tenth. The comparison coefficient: 30.5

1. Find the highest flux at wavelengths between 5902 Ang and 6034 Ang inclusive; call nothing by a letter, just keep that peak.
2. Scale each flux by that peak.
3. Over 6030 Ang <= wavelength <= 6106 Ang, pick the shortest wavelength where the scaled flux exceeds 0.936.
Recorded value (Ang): 6032.0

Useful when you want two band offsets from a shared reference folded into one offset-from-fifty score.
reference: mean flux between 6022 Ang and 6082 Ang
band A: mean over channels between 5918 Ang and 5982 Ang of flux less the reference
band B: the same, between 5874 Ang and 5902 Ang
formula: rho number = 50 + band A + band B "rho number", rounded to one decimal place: 44.9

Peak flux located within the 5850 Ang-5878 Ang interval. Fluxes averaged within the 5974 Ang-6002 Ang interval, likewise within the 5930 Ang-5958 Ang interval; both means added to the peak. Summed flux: 96.1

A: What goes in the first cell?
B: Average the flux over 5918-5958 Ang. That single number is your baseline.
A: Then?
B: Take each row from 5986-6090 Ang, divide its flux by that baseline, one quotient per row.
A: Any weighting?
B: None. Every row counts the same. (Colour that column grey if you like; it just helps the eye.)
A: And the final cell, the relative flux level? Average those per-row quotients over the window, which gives 0.96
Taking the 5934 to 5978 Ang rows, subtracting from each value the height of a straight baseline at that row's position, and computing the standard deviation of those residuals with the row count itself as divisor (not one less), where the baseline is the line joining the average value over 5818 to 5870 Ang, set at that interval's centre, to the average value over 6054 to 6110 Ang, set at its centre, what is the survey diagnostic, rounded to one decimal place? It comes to 1.2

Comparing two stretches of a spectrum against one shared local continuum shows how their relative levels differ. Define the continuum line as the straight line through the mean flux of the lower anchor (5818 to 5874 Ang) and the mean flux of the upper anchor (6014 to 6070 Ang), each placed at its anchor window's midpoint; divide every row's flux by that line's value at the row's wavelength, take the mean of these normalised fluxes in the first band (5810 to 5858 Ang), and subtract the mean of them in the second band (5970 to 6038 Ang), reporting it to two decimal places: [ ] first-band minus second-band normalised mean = 0.03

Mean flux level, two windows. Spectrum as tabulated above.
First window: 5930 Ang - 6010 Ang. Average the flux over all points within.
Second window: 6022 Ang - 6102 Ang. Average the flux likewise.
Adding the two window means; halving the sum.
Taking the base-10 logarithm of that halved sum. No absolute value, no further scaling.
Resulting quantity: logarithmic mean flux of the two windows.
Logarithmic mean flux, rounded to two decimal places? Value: 1.50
